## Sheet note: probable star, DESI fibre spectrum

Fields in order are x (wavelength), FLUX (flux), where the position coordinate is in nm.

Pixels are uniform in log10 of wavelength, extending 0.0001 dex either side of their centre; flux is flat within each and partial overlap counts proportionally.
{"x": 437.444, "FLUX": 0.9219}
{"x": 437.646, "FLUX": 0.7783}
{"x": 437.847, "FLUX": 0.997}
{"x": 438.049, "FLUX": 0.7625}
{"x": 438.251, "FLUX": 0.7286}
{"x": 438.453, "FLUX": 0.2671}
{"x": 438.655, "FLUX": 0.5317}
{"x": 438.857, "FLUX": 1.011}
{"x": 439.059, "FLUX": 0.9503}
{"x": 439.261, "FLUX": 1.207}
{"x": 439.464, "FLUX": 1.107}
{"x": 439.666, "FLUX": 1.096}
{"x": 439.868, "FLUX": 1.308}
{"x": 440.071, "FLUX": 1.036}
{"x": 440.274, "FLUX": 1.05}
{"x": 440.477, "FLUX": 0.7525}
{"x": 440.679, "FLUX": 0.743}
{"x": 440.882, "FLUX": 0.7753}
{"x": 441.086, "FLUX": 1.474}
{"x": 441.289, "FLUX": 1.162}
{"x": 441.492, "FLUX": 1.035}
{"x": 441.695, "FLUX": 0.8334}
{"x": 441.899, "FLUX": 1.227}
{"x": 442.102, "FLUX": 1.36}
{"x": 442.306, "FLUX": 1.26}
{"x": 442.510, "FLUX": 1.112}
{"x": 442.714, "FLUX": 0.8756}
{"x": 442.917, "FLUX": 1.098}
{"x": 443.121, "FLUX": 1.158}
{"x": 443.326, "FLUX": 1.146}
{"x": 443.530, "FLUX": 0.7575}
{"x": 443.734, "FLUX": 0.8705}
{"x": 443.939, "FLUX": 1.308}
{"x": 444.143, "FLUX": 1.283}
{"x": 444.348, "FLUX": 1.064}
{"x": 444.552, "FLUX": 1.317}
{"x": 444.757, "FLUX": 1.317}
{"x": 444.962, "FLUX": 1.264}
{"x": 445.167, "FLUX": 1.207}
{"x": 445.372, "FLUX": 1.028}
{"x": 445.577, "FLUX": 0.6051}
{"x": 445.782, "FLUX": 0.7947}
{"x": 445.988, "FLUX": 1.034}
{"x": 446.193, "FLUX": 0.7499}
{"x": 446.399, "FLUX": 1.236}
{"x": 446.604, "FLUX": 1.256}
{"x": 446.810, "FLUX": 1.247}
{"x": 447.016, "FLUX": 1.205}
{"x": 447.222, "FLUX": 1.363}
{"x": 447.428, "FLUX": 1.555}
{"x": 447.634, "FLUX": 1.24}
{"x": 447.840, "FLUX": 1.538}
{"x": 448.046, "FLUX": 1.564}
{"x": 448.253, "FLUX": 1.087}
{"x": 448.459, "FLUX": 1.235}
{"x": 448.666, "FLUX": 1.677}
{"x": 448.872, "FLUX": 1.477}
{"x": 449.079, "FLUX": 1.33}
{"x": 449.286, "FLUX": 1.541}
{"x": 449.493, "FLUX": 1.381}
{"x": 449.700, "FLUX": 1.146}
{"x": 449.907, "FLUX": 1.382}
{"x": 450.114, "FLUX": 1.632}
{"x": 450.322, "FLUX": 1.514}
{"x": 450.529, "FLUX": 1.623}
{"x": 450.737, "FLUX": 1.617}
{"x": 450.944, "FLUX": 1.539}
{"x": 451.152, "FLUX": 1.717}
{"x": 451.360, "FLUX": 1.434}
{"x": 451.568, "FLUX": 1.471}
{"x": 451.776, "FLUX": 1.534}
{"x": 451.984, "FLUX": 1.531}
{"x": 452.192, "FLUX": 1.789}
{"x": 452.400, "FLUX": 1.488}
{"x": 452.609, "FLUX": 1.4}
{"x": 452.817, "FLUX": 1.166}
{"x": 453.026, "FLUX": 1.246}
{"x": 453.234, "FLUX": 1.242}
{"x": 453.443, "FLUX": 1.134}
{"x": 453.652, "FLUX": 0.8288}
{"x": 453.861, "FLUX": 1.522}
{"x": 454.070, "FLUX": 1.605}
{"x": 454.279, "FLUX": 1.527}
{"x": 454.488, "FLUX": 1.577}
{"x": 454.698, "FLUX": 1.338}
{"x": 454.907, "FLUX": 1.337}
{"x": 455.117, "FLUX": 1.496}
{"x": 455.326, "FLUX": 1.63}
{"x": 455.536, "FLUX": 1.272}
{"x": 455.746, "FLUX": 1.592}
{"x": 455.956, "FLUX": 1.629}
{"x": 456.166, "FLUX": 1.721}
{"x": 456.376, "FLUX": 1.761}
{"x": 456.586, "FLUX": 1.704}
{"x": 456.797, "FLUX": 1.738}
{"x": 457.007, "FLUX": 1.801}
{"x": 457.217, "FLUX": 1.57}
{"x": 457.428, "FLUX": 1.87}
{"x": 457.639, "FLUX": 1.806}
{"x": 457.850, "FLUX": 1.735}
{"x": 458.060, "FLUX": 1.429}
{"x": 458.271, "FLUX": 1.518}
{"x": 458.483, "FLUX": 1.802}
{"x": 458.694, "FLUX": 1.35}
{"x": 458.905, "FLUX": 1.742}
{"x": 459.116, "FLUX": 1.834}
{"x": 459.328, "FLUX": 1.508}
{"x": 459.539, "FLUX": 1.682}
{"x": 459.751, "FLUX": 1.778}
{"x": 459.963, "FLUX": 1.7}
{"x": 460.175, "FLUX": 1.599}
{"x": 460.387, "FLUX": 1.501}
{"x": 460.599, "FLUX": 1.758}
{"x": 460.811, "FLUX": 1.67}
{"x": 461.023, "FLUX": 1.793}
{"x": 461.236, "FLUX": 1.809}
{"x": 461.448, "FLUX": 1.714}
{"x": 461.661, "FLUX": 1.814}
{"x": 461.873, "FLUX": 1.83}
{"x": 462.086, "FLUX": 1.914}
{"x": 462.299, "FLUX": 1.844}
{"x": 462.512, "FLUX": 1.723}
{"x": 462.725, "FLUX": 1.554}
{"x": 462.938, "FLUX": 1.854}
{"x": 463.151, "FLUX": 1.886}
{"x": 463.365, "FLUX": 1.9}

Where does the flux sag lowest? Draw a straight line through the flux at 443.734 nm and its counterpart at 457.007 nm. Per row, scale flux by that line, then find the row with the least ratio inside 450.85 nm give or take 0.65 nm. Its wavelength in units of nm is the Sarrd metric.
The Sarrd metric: 451.360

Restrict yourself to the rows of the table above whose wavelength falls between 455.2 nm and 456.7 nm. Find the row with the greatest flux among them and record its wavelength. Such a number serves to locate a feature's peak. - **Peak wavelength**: 456.376 nm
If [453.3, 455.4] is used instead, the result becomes 455.326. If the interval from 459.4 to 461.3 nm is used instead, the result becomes 461.236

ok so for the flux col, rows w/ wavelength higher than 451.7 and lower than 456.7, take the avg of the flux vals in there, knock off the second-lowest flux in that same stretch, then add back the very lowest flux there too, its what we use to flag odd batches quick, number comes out 1.16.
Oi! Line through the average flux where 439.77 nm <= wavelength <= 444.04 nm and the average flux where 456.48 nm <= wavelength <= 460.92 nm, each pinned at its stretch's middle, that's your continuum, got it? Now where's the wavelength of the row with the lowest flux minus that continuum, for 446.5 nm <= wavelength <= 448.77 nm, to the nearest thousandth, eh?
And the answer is 448.253 nm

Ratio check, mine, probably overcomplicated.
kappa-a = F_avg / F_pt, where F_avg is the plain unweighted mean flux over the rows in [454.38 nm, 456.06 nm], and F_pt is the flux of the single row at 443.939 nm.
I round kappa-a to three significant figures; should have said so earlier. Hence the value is 1.13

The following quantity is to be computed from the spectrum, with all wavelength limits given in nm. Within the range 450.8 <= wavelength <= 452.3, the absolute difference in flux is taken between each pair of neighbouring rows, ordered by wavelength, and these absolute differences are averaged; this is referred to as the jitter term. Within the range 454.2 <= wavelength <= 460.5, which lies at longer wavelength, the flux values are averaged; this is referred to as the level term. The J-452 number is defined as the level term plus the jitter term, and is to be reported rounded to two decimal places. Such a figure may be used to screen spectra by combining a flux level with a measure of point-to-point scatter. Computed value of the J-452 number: 1.76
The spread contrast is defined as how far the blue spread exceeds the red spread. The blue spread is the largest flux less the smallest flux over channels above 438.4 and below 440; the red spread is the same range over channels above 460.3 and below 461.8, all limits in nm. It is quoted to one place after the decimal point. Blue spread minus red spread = 0.7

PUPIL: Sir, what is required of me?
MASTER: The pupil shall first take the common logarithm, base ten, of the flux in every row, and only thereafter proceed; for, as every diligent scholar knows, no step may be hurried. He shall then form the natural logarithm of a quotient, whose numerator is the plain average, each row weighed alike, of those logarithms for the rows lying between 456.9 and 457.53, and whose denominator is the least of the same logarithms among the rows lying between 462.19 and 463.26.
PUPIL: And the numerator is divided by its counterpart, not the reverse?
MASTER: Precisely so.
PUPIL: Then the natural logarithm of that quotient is 0.23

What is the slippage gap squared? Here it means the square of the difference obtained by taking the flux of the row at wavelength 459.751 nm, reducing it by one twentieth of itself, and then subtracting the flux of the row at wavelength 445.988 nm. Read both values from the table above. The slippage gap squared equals 0.43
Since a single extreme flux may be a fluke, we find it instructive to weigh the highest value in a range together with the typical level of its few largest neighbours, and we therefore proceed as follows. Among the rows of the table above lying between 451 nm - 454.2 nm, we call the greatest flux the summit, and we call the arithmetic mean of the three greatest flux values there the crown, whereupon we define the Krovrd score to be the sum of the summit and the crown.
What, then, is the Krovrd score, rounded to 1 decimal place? 3.5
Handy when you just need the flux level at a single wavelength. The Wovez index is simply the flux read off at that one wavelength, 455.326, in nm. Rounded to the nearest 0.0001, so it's 1.6300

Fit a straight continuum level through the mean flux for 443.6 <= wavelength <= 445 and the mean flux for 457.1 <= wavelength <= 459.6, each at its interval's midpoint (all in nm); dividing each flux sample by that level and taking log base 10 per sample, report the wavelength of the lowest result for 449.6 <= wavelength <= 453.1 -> 452.817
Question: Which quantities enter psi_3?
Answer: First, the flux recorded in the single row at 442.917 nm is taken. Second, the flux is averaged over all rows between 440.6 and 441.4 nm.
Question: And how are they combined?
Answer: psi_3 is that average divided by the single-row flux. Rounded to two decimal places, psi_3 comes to 0.95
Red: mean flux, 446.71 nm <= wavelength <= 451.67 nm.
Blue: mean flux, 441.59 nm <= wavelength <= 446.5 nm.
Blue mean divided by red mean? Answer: 0.75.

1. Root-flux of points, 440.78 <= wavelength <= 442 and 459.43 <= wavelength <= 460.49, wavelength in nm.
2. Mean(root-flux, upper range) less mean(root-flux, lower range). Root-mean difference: 0.250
